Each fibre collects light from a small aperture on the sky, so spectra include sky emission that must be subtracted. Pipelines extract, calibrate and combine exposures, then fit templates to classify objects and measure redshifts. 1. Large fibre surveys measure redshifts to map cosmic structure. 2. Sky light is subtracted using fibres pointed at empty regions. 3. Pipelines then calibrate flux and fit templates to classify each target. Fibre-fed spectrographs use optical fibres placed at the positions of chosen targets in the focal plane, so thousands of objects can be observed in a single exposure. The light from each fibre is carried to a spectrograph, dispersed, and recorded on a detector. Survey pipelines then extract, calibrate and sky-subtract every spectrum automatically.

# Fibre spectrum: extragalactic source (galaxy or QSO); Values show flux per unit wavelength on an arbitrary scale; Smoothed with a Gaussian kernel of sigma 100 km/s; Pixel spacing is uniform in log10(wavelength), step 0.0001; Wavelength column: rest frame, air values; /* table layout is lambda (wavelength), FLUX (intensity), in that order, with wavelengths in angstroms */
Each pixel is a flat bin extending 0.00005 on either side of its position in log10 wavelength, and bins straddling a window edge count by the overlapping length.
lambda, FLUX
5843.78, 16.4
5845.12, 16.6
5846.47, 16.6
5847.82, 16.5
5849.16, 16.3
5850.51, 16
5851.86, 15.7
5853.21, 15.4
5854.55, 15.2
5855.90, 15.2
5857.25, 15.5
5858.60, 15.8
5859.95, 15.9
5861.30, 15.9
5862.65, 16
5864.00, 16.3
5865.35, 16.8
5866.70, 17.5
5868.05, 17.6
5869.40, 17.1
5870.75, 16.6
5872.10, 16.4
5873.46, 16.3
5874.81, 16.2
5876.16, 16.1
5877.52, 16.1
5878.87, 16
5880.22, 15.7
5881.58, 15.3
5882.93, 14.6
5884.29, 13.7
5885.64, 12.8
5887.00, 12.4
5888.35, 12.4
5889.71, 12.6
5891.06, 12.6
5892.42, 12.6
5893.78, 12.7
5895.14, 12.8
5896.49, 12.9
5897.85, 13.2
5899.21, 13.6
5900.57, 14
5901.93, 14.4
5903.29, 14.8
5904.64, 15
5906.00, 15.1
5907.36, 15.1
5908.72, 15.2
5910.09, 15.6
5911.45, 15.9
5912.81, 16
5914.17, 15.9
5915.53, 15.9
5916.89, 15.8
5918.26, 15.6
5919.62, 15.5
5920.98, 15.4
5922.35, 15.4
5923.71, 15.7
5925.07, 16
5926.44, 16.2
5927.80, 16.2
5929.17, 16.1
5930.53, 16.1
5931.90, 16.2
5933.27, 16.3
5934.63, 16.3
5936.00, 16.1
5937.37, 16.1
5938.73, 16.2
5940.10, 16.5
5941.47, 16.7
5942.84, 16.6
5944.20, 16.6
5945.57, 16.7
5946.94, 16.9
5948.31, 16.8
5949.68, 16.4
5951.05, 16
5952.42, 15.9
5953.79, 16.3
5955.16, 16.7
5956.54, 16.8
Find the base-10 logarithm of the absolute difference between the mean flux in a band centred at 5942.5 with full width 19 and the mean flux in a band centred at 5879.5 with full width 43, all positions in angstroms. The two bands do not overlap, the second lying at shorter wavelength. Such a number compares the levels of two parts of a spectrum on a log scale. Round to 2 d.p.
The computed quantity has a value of 0.19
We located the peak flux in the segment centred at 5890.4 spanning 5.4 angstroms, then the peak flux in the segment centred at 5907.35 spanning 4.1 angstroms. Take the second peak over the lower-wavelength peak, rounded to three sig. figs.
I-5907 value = 1.21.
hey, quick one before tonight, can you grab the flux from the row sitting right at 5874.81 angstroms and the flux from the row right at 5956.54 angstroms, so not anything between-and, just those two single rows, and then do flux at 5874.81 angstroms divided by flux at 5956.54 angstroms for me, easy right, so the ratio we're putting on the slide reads 0.96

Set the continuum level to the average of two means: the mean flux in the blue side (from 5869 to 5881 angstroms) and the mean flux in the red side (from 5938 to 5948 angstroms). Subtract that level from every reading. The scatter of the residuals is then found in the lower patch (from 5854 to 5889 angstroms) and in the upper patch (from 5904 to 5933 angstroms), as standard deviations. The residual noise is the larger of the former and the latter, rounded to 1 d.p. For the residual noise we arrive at 1.4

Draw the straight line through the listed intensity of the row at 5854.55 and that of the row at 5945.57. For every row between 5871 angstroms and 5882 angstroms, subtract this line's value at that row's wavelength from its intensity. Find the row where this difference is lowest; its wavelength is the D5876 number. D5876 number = 5881.58 angstroms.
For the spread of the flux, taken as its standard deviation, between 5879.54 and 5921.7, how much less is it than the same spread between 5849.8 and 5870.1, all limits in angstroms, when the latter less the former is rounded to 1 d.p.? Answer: -0.5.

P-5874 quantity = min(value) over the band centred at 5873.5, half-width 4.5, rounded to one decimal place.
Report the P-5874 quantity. 16.1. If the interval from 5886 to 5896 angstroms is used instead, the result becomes 12.4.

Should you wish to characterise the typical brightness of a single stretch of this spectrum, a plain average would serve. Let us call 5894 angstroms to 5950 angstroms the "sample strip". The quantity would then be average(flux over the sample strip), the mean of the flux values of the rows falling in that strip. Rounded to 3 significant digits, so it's 15.6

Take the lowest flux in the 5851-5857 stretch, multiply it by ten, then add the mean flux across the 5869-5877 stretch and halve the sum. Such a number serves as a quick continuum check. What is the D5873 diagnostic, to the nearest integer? 84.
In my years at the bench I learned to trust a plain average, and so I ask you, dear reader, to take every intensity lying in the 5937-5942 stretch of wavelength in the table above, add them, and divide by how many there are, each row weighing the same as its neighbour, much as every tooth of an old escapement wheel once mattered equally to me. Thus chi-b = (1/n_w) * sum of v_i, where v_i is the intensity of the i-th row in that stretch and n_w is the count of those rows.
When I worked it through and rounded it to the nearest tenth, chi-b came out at 16.4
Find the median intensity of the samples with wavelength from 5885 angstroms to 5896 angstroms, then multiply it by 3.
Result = 37.8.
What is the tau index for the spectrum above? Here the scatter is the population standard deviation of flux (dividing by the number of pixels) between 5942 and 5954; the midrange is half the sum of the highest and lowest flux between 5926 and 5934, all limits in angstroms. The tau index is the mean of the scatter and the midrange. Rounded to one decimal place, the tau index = 8.3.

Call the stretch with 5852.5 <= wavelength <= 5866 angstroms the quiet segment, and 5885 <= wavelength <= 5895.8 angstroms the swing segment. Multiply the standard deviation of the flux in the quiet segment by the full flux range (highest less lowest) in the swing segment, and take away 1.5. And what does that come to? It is -1.3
